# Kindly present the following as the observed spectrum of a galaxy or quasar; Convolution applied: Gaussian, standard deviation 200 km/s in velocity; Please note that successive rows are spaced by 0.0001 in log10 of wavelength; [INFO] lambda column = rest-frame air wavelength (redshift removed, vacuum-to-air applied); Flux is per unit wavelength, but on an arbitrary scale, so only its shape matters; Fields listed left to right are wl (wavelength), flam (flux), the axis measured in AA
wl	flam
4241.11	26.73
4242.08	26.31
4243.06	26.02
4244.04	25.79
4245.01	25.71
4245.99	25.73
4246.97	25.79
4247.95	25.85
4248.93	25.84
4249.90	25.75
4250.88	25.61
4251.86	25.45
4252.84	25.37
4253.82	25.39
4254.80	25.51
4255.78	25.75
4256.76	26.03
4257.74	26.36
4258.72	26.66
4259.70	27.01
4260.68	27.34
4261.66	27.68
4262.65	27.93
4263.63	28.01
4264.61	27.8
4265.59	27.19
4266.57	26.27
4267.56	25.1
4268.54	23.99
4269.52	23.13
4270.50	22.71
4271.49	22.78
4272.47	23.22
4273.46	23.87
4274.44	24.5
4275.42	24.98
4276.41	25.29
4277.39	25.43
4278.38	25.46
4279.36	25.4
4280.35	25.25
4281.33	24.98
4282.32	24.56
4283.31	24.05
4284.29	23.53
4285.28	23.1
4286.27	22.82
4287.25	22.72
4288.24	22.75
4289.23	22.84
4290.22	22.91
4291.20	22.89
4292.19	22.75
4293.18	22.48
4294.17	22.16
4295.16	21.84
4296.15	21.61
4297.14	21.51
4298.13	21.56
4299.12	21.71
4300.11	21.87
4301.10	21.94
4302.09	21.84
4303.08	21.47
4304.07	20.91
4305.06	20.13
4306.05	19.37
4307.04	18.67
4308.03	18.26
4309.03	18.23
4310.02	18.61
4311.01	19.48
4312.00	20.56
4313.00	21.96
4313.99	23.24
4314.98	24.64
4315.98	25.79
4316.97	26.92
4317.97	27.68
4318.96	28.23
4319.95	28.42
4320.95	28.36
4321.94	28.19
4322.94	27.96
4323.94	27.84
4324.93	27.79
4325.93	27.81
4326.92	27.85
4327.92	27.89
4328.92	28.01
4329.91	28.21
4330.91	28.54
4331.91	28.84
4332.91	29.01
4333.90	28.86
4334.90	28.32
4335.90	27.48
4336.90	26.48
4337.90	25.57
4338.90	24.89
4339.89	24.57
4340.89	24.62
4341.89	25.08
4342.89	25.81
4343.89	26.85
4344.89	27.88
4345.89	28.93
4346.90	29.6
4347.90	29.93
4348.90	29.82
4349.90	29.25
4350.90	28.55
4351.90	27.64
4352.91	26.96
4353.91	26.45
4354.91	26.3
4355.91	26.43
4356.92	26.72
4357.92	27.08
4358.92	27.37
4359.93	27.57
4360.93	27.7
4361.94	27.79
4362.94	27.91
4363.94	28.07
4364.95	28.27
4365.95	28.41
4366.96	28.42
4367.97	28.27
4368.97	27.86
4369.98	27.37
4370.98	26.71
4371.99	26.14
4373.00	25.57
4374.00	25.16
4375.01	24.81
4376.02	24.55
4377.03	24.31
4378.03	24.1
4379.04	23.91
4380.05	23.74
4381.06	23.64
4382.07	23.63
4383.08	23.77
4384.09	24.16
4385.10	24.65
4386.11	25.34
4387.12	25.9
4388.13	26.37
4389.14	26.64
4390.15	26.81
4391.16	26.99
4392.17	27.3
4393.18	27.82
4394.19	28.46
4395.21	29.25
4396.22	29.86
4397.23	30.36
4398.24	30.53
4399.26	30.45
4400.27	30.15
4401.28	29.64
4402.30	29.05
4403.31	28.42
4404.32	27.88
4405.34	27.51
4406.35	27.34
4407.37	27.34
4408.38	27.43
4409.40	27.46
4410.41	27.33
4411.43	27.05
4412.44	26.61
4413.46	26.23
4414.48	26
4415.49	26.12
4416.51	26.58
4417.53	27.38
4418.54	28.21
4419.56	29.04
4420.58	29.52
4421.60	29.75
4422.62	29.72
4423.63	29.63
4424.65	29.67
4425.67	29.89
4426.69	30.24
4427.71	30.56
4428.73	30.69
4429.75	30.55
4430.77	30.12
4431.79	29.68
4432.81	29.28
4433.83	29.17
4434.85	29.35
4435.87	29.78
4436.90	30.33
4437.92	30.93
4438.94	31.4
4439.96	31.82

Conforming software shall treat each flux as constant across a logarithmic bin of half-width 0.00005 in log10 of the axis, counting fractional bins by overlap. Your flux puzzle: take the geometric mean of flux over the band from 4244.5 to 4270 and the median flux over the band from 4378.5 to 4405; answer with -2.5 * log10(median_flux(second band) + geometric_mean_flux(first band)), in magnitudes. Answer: -4.31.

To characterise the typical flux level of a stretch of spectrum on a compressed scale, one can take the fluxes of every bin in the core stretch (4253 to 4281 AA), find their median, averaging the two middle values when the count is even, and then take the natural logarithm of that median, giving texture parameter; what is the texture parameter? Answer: 3.24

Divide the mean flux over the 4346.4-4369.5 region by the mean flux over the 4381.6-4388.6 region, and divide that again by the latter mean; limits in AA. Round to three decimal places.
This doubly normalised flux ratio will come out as 0.045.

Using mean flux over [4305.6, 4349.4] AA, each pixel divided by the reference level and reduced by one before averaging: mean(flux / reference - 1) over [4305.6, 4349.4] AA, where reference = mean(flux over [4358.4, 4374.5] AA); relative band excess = -0.054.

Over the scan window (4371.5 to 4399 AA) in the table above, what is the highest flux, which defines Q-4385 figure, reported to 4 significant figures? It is 30.53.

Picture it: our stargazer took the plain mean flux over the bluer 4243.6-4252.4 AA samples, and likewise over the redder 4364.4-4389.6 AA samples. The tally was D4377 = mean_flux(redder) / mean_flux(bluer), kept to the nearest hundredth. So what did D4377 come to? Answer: 1.00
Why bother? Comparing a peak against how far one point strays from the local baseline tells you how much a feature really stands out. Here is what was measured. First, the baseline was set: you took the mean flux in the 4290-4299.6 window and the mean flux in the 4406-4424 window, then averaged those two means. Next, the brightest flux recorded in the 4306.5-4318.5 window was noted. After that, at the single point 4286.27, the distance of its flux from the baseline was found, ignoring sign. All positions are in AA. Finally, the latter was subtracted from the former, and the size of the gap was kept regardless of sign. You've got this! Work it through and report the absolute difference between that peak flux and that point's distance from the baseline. 26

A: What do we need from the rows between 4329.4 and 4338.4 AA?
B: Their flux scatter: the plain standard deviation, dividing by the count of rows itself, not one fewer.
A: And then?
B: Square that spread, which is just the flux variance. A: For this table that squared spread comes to 1.3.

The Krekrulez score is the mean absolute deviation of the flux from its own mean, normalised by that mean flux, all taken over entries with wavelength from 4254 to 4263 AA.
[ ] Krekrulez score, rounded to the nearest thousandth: 0.026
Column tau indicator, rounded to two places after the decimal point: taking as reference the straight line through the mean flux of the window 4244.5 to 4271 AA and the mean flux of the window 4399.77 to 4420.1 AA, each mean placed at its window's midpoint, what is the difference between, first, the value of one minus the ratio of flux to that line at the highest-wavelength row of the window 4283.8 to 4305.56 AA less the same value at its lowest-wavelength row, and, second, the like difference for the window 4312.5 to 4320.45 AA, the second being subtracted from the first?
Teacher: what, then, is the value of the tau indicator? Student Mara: 0.38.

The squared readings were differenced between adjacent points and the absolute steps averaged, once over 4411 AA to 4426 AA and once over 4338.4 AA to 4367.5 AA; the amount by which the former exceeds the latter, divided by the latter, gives -0.08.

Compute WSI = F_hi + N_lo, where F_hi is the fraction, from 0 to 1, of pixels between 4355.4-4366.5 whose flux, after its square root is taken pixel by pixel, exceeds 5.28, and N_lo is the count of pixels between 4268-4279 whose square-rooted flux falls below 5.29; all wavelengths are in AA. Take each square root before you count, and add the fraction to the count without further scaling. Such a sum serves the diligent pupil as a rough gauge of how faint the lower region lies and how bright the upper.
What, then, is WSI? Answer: 11.4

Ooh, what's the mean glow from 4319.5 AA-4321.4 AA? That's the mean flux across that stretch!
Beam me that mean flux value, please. 28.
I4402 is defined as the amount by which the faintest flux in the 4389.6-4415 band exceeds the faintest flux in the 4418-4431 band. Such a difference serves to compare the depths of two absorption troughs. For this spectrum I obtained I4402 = -2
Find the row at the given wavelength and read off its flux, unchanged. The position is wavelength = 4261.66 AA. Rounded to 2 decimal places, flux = 27.68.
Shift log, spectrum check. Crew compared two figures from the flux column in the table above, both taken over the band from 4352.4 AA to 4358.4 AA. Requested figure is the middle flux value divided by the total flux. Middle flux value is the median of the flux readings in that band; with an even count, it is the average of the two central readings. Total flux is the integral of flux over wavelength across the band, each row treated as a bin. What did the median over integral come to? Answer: 0.17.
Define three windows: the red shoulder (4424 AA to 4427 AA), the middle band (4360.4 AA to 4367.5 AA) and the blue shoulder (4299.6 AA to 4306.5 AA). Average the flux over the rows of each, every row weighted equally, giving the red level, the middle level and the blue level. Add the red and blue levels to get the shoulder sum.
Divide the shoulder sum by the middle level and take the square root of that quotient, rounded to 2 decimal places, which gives 1.35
